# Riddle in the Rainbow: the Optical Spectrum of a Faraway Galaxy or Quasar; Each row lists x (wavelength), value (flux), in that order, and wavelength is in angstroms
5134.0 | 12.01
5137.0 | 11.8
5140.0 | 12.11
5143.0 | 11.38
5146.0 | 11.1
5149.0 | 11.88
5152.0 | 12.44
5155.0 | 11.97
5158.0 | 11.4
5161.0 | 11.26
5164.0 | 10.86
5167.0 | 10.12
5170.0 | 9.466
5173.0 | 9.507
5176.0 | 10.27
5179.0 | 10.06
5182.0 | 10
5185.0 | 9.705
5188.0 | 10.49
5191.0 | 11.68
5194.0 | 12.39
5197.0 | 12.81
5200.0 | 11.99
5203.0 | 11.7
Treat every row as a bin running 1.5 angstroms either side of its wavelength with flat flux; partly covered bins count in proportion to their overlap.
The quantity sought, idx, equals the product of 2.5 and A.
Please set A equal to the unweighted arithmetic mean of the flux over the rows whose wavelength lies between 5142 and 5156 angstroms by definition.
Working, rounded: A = 11.8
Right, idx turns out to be 29.4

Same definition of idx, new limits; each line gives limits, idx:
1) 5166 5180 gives 24.7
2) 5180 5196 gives 27.1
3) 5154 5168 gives 27.8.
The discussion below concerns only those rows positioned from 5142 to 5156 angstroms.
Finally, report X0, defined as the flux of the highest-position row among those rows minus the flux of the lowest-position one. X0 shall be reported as 0.6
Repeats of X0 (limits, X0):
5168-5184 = 0.5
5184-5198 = 3.1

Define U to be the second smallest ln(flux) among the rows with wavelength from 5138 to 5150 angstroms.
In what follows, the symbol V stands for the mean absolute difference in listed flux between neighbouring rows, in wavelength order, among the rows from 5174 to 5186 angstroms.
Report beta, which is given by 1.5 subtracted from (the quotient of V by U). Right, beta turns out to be -1.42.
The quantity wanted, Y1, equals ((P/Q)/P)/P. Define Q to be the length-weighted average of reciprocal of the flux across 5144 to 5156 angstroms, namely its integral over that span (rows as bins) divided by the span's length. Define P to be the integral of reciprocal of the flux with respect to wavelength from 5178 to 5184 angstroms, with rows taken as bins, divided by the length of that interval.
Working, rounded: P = 0.100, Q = 0.085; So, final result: 118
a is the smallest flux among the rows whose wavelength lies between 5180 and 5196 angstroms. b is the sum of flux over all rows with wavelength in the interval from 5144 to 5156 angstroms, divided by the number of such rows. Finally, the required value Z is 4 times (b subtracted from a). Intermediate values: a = 9.705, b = 11.8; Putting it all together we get -8.6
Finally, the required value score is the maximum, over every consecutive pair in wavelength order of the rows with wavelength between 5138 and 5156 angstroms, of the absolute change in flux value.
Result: 0.78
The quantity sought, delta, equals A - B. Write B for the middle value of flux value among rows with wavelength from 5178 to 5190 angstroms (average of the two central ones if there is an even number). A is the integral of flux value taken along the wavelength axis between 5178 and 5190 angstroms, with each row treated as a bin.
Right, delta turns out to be 112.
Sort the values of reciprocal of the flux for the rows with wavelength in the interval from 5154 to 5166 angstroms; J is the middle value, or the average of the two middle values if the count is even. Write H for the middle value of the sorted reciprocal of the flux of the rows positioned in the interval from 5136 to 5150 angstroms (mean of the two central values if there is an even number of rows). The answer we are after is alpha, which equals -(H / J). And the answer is -0.96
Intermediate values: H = 0.085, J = 0.0883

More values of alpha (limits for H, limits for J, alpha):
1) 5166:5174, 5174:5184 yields -1.06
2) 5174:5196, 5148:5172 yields -1.10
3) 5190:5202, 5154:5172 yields -0.91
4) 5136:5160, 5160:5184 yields -0.85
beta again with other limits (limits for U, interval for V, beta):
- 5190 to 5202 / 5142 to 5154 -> -1.28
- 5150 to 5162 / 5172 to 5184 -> -1.36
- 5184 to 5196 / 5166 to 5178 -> -1.29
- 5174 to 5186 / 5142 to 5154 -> -1.27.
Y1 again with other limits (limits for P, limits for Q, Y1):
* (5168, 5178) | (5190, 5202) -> 119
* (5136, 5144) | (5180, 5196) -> 127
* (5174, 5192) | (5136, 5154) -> 121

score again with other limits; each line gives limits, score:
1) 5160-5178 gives 0.76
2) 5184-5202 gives 1.19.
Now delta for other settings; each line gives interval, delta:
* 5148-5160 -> 131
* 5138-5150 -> 128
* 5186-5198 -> 129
